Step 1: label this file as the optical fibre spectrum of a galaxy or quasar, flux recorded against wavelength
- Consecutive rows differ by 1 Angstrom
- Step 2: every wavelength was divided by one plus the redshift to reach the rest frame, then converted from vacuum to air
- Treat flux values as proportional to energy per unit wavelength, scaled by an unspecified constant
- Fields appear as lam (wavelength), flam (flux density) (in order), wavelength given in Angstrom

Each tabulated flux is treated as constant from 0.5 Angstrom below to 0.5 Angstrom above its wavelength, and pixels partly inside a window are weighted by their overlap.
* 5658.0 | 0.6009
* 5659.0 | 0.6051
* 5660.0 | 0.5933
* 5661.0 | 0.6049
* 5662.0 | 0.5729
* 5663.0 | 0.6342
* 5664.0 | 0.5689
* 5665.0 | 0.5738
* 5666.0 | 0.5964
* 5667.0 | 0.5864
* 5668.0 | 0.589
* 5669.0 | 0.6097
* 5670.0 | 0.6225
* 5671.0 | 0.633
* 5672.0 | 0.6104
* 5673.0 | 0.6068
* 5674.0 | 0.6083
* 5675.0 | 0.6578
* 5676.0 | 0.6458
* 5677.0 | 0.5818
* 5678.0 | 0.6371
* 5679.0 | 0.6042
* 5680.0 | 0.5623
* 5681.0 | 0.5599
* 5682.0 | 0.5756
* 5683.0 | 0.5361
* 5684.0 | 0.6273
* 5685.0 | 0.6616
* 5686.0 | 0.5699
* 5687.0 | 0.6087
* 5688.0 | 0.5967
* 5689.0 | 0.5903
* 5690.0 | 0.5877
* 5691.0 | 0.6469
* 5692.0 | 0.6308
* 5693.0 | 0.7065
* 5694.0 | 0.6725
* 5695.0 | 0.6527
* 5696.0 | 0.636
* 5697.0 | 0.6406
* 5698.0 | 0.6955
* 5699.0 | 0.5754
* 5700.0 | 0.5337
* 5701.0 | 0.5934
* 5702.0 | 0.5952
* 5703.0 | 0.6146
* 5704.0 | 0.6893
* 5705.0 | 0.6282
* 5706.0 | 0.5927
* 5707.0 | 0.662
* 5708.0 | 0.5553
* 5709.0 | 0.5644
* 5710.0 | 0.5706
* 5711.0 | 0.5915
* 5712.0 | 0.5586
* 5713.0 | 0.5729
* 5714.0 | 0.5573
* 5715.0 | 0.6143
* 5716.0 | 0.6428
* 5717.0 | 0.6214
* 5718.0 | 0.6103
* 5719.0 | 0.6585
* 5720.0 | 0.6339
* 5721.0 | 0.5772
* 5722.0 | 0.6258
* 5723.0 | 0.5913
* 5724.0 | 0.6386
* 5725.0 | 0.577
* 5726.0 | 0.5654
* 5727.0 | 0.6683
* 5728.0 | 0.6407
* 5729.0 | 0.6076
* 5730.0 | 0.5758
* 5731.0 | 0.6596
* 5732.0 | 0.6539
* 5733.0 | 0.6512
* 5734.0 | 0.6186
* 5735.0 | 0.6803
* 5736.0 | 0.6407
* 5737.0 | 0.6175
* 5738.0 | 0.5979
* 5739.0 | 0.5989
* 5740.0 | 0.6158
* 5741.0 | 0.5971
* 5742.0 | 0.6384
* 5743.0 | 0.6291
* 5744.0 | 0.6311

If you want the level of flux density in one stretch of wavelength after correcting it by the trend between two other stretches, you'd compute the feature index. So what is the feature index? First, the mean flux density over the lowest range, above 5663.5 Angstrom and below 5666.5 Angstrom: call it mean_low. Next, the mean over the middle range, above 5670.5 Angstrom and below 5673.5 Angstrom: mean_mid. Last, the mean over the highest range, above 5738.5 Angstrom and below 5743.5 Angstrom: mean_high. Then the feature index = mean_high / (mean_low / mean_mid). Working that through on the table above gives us 0.66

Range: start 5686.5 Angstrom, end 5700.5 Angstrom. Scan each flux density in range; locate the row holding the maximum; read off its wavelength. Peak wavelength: 5693.0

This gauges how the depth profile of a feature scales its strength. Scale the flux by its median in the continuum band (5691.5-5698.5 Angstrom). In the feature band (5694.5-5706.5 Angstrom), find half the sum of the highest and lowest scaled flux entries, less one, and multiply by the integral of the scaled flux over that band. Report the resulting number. -0.67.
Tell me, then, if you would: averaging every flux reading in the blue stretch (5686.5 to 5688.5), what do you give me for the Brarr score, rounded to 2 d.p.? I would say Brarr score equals 0.60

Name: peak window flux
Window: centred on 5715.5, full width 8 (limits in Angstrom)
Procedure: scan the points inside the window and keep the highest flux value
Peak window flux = 0.6585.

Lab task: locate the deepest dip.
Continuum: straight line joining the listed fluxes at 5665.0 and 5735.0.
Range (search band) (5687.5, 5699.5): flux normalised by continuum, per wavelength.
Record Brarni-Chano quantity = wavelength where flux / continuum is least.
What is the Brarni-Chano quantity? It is 5699.0 Angstrom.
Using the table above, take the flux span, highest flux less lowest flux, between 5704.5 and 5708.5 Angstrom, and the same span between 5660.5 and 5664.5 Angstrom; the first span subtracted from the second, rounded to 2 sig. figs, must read -0.041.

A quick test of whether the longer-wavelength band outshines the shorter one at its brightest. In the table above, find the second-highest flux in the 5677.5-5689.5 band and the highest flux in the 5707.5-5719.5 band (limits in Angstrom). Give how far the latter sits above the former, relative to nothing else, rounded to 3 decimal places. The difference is 0.021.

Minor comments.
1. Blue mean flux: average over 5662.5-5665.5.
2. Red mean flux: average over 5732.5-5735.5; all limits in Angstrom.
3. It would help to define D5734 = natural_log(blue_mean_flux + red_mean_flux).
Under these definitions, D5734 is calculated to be 0.22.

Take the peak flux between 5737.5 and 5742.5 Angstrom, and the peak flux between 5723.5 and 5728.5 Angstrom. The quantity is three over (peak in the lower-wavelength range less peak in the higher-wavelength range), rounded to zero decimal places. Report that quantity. 100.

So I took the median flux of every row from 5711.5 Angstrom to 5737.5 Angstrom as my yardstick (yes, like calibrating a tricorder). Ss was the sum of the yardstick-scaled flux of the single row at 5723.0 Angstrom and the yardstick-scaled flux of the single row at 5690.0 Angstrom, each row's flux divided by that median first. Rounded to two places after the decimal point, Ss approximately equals 1.90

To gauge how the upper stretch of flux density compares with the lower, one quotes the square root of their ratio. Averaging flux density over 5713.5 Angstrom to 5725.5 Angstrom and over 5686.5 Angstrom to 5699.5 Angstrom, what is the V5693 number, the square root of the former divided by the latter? 0.98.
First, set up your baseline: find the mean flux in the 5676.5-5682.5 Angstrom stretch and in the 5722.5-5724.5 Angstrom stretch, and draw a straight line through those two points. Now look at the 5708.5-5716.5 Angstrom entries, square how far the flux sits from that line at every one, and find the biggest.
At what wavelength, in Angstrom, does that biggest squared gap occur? 5714.0 Angstrom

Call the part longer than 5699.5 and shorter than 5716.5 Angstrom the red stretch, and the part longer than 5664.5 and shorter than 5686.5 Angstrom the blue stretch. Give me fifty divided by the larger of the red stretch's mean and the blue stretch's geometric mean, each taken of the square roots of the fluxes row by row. 64.5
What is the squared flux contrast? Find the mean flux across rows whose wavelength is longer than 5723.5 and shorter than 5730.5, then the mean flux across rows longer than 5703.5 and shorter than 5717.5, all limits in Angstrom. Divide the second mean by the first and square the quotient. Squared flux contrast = 0.971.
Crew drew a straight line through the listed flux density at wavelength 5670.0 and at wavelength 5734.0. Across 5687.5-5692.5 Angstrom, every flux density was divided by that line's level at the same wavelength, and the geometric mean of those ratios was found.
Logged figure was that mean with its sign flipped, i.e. -0.98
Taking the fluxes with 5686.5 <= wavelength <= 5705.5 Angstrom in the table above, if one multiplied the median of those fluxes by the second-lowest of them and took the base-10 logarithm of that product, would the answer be -0.44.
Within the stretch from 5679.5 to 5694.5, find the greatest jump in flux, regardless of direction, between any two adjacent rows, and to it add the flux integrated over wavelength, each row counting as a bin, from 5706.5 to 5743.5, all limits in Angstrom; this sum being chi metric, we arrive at 23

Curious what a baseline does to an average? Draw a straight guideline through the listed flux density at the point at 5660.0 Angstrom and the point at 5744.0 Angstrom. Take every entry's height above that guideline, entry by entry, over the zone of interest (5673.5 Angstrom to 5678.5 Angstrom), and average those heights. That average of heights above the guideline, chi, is 0.026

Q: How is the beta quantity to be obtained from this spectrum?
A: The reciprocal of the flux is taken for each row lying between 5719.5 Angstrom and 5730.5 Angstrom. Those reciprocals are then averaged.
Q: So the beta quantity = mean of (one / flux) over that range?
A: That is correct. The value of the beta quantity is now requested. 1.65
